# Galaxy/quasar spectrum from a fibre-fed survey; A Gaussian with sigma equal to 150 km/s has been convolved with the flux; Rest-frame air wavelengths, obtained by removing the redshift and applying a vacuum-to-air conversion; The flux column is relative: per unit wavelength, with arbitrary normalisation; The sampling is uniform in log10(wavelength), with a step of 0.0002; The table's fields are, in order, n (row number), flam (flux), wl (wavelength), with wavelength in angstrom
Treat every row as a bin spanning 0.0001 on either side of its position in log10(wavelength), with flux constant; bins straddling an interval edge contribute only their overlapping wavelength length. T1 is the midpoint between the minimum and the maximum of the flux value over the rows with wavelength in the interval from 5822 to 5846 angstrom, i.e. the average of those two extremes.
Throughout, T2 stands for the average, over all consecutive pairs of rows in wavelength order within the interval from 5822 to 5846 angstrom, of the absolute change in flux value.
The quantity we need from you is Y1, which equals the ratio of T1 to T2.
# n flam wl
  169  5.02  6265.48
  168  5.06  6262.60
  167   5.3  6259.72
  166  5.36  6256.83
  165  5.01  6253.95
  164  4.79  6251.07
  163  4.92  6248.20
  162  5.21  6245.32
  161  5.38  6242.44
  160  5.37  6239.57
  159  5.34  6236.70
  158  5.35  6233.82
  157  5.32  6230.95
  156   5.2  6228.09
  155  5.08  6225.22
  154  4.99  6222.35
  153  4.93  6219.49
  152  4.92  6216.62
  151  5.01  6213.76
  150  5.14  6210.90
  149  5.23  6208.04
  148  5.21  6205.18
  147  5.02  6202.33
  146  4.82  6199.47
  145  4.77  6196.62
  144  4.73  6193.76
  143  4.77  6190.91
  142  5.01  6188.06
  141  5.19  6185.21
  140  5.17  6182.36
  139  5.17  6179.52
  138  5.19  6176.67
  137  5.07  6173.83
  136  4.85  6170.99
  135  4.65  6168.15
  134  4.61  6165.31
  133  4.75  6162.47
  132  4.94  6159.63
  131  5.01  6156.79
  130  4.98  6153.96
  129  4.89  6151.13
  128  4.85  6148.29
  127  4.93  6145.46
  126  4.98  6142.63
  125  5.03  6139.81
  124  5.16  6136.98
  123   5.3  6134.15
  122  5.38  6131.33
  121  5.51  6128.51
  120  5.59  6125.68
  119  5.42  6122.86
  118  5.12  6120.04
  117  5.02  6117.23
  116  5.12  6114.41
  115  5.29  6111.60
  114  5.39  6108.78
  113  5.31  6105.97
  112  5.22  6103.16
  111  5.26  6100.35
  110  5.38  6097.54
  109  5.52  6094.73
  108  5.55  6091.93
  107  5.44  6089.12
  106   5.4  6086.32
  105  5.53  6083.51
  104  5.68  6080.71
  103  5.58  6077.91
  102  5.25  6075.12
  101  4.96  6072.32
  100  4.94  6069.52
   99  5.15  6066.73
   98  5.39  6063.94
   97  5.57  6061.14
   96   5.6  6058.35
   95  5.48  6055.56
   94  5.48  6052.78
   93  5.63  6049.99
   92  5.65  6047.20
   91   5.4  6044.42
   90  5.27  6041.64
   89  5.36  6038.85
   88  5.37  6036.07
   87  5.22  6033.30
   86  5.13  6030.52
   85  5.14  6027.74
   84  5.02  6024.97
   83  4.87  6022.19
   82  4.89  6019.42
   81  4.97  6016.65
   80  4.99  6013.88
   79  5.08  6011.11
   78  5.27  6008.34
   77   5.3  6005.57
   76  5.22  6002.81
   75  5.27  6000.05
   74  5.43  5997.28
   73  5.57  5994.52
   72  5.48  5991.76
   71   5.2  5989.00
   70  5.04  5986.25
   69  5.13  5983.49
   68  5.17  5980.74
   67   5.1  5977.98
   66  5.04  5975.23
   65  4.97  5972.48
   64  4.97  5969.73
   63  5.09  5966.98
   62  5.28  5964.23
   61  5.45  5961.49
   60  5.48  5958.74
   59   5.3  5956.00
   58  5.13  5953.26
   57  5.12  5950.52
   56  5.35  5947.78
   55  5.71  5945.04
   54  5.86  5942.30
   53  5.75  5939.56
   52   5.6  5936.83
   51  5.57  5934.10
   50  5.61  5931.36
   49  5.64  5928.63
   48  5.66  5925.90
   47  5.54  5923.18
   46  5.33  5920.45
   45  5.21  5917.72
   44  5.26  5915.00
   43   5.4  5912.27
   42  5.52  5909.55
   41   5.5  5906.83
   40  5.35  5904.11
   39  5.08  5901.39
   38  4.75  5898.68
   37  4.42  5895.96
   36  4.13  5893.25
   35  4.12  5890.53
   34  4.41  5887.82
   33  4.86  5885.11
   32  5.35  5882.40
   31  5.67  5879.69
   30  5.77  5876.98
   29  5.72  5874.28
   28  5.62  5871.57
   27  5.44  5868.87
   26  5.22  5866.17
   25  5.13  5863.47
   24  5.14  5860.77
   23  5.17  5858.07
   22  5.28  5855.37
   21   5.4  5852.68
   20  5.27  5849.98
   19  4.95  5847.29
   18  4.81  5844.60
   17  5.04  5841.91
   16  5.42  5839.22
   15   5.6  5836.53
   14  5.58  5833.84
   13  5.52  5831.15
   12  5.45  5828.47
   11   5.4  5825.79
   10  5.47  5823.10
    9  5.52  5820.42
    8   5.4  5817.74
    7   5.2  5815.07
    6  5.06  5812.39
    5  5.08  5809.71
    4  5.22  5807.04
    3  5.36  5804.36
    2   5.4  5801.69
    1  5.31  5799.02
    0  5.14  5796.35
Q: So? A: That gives 39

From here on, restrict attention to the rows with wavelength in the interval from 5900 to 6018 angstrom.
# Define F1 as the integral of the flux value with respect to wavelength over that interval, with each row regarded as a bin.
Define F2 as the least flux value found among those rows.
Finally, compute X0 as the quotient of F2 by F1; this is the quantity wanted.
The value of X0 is 0.008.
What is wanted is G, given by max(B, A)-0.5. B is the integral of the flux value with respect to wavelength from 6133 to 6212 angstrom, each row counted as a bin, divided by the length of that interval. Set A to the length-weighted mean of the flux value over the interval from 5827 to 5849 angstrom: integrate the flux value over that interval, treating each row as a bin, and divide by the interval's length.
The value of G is 4.80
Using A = 5.3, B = 4.98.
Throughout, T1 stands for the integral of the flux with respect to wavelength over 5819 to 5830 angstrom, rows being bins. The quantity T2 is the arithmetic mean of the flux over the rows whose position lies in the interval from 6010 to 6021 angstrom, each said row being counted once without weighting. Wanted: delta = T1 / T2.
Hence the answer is 12.1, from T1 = 60.1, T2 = 5.0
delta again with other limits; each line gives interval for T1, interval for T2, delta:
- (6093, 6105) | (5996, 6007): 12.1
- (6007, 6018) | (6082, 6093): 10.2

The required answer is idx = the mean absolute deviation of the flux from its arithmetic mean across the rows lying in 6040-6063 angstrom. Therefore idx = 0.10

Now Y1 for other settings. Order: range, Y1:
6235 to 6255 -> 36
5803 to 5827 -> 48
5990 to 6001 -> 42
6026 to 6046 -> 66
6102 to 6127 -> 38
